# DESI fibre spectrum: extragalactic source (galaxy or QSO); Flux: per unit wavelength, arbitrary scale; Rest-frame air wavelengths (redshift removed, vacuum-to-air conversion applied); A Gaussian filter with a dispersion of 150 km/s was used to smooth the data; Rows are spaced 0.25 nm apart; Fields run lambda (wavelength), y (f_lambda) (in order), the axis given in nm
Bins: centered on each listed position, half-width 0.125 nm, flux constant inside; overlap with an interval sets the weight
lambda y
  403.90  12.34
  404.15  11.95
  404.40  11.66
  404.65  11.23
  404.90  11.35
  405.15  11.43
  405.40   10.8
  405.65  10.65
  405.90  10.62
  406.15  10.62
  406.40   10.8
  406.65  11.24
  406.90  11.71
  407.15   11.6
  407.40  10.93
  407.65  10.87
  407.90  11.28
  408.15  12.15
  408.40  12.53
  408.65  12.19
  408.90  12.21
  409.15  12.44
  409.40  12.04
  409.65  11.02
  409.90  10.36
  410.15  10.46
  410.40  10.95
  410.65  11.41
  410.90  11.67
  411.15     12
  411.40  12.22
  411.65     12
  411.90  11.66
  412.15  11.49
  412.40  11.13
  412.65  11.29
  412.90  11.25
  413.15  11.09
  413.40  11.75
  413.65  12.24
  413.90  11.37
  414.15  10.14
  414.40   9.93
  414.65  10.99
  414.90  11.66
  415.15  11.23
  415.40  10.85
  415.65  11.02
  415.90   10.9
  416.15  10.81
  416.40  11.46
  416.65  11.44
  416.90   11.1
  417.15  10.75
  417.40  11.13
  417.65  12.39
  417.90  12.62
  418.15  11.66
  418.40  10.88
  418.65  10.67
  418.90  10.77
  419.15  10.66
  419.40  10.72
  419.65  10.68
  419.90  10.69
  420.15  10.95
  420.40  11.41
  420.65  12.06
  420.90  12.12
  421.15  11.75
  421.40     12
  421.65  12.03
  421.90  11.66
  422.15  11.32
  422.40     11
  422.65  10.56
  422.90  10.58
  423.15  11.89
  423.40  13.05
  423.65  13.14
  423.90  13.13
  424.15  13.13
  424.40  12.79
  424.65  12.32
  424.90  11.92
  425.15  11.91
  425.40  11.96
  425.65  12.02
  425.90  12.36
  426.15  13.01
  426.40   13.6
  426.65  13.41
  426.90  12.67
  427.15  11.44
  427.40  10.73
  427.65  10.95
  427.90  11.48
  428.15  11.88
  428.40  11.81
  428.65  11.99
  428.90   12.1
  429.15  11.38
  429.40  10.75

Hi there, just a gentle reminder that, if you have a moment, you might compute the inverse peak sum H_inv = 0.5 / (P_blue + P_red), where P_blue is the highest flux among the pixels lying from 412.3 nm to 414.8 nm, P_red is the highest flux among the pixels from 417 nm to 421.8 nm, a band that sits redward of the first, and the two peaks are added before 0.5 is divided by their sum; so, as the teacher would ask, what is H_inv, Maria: 0.0201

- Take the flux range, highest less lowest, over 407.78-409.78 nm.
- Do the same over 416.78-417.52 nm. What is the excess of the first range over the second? 1.1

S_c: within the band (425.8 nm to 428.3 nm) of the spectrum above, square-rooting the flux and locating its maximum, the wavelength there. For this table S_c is 426.40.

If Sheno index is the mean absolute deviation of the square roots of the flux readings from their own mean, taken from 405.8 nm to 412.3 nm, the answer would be 0.082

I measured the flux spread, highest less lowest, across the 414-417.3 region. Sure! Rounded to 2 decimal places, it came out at 1.73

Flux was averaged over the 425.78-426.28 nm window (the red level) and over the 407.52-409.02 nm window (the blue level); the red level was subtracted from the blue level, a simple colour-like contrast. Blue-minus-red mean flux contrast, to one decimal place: -0.8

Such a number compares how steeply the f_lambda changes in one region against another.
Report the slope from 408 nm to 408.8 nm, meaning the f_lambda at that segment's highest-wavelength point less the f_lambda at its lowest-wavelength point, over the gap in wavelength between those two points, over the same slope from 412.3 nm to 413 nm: 0.3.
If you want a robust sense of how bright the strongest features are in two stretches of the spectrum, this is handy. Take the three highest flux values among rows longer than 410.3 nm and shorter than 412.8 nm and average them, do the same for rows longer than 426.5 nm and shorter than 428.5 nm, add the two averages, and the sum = 24.7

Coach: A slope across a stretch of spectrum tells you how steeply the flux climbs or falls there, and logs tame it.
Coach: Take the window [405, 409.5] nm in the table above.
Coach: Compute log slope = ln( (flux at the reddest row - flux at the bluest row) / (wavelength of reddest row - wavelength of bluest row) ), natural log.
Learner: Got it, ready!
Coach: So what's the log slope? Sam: -1.9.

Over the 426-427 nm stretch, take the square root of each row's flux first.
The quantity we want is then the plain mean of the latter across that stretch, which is 3.63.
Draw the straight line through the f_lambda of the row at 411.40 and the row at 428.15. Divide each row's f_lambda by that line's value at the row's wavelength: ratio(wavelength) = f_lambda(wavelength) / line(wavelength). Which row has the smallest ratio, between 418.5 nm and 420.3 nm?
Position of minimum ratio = 419.15 nm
